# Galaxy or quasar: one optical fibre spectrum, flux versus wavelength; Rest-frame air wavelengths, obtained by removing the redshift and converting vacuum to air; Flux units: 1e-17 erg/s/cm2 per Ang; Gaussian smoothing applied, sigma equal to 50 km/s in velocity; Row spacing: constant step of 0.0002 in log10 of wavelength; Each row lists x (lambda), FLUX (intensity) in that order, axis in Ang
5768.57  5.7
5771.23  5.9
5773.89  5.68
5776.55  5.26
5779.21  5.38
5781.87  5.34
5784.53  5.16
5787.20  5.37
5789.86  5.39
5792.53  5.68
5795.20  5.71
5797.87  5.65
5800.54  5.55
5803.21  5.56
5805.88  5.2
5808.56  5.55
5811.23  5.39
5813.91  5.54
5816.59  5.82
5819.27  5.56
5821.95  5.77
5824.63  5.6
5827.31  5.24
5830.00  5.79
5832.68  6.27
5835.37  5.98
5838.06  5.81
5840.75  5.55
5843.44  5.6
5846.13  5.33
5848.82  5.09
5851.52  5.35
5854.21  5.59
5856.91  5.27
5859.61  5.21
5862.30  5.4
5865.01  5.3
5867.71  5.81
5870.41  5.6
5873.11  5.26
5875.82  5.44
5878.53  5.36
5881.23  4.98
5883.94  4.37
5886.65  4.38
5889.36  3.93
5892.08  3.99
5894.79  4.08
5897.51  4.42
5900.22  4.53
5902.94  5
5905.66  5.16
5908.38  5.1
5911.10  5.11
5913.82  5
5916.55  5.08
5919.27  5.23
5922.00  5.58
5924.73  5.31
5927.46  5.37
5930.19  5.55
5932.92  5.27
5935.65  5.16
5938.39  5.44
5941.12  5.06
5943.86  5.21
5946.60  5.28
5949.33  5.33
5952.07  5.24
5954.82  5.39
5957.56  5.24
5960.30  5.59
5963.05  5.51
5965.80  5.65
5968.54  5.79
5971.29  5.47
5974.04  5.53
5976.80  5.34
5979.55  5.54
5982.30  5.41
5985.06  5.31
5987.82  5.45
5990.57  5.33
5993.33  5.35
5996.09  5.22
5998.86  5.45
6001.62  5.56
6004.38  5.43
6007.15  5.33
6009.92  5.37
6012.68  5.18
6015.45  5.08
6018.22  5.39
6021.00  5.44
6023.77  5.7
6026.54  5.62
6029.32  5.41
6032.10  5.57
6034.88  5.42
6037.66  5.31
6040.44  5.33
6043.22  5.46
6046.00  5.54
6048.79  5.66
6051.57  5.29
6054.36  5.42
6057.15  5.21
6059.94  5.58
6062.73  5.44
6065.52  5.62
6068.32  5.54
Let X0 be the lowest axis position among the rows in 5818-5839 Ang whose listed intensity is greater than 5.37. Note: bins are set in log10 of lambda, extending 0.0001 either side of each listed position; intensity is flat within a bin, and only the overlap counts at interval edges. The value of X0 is 5819.27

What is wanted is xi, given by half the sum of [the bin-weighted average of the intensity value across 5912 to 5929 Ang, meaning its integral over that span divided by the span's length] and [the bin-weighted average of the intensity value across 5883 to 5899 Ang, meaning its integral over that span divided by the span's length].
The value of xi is 4.7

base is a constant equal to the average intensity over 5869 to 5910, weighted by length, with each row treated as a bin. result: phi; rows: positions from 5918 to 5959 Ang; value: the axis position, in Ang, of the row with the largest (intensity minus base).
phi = 5922.00 Ang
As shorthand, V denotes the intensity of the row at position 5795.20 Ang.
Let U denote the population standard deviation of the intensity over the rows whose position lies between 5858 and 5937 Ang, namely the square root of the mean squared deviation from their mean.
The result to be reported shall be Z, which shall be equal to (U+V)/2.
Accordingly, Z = 3.10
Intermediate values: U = 0.49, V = 5.71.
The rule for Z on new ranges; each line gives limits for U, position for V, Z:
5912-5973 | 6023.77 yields 2.95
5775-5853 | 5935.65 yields 2.71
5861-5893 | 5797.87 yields 3.13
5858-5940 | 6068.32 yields 3.02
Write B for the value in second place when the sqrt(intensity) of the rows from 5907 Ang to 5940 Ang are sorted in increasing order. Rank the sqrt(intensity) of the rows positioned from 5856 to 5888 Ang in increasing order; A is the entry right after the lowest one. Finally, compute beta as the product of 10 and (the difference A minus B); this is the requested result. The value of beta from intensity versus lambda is -1.6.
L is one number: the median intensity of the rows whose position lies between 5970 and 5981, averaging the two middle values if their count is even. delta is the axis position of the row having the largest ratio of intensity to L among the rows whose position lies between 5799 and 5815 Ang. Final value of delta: 5803.21 Ang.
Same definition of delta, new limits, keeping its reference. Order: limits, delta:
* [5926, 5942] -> 5930.19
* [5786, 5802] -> 5795.20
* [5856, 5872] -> 5867.71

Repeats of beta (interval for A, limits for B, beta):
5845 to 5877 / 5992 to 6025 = 0.1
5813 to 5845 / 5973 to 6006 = 0.5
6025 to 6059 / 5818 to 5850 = 0.1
